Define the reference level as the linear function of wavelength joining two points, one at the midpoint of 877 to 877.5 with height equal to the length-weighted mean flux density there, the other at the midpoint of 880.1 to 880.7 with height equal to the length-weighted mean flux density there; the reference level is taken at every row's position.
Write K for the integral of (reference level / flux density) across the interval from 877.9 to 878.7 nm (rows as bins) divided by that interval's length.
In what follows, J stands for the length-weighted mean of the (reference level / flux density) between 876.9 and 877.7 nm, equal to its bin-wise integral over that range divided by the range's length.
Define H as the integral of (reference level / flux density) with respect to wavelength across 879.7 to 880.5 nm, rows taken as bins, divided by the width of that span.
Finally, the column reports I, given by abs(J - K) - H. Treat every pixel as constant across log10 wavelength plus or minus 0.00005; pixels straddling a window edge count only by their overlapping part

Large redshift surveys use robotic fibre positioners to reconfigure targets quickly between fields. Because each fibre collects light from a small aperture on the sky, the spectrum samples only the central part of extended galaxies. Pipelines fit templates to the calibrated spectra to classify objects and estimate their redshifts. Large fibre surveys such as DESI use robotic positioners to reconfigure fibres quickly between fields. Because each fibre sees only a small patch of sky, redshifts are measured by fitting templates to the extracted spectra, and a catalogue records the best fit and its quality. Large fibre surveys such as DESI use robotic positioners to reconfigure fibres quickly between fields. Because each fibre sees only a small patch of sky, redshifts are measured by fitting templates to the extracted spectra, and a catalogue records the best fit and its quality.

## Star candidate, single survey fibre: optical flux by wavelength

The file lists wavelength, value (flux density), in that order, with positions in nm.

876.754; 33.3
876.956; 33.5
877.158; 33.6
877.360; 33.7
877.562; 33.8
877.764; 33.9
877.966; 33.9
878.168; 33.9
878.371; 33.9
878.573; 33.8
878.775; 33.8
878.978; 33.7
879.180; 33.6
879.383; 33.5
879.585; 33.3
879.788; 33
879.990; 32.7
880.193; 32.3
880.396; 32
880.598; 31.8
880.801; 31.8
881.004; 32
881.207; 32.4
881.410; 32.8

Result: -0.971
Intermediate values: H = 0.99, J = 0.999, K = 0.98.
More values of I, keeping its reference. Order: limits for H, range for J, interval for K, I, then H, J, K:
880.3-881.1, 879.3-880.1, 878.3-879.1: -0.995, 1.00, 0.979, 0.97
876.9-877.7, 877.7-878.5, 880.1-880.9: -0.977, 1.00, 0.980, 1.00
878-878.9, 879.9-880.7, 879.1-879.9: -0.954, 0.98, 0.997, 0.98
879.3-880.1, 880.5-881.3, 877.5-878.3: -0.969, 0.98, 0.993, 0.98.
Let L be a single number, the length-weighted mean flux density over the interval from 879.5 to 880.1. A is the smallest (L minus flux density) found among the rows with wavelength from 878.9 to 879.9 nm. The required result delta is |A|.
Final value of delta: 0.73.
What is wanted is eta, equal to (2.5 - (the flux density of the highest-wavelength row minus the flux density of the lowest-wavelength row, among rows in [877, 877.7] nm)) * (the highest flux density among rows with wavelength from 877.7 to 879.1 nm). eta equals 78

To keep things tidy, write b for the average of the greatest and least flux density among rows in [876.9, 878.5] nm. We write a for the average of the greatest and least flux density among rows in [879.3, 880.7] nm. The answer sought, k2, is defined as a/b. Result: 0.97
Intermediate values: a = 32.65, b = 33.7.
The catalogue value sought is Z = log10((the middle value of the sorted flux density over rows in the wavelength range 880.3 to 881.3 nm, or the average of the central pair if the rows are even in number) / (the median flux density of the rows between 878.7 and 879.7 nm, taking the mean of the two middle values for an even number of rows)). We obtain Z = -0.021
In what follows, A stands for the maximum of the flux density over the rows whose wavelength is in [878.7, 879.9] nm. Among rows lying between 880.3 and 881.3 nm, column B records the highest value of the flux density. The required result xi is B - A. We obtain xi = -1.4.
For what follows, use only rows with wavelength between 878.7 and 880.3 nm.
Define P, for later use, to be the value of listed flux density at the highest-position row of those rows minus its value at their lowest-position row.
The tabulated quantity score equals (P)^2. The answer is 2.25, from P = -1.5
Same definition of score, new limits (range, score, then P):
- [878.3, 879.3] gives 0.09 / -0.3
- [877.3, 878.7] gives 0.01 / 0.1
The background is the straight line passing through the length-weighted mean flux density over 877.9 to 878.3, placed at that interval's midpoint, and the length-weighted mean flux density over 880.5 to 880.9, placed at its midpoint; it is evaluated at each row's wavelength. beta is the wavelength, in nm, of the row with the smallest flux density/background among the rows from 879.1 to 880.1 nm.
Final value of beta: 879.990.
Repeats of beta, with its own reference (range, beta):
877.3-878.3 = 877.360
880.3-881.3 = 880.598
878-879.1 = 878.168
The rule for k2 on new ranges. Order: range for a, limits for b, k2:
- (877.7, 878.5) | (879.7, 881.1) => 1.05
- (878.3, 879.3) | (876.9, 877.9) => 1.00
